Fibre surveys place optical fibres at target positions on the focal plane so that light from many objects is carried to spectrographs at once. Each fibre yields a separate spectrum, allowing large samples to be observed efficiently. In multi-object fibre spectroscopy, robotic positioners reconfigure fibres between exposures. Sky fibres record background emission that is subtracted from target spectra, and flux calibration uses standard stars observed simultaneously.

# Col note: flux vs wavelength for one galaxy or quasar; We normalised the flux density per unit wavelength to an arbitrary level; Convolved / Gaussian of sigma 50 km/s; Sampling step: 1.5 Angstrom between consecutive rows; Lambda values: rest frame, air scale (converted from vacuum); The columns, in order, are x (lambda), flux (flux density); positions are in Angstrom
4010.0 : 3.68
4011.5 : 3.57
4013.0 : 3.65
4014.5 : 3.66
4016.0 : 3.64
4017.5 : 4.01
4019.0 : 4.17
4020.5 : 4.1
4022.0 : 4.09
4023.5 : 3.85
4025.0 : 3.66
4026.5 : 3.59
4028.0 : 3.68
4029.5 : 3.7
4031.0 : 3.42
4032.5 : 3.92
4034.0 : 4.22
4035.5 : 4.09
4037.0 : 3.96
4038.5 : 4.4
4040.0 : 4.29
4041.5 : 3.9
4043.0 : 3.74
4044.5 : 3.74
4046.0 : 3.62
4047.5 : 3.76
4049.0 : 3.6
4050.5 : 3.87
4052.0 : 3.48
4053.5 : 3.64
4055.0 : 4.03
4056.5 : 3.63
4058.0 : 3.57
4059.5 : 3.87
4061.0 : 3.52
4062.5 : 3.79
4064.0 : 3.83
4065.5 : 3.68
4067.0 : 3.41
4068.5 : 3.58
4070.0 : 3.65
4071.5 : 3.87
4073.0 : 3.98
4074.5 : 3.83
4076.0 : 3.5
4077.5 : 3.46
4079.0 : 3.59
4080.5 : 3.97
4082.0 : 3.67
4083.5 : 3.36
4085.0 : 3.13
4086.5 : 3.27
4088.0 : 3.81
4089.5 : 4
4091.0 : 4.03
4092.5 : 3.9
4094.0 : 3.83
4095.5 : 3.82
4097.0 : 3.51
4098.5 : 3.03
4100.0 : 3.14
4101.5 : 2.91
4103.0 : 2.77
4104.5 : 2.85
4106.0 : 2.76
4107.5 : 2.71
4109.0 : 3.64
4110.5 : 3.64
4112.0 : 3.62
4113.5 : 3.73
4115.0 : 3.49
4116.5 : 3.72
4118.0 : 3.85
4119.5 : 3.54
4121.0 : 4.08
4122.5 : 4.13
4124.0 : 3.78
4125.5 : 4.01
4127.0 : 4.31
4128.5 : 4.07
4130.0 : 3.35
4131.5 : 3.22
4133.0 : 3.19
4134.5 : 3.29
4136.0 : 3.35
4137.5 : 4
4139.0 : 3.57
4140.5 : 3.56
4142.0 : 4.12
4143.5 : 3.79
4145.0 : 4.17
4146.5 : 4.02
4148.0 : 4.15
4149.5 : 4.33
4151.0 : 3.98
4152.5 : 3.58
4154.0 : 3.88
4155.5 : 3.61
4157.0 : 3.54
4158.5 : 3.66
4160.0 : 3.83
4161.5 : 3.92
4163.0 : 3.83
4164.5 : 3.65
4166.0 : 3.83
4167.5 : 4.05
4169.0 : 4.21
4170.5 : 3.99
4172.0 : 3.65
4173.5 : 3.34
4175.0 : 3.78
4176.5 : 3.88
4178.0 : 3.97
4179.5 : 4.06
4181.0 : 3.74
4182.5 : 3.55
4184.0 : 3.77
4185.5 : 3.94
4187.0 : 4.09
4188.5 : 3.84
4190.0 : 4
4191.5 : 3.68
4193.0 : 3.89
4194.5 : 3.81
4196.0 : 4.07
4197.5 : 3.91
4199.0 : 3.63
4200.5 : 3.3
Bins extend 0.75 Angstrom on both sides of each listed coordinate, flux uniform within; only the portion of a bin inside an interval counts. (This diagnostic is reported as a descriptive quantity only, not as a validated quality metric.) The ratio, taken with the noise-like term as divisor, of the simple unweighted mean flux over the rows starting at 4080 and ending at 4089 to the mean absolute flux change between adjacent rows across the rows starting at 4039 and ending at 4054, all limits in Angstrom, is 18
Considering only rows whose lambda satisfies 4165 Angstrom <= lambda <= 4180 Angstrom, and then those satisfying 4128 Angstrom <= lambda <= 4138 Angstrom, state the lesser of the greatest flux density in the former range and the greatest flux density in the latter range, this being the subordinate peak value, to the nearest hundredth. 4.07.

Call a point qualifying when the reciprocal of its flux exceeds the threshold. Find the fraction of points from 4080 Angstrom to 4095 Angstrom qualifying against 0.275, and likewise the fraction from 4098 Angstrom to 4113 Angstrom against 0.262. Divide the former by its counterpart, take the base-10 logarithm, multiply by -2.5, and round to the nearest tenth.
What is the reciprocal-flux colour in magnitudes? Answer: 1.3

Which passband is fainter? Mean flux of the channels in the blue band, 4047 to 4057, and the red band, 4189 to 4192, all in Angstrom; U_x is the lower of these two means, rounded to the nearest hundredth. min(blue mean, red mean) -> 3.72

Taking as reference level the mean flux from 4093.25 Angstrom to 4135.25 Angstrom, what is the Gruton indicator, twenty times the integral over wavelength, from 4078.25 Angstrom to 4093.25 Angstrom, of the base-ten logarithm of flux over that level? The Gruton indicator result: 5.8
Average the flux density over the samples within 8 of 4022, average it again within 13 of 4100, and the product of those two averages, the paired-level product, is 13.1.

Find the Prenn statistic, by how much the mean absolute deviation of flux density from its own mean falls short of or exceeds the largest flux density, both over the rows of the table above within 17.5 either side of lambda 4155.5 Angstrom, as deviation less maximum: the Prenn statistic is -4.13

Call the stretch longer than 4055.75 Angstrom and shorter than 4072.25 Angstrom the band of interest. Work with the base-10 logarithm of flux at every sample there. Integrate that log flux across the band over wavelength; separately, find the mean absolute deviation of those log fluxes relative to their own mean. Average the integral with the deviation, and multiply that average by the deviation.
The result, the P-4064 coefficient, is 0.068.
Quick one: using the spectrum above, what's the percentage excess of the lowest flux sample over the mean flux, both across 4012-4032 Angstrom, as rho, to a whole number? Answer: -10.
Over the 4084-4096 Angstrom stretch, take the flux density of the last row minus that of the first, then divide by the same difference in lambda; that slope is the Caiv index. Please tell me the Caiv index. 0.07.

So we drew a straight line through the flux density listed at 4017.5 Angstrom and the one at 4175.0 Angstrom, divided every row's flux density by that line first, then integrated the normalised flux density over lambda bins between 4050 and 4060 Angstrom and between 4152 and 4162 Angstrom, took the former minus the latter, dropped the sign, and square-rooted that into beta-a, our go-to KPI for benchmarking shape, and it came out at 0.60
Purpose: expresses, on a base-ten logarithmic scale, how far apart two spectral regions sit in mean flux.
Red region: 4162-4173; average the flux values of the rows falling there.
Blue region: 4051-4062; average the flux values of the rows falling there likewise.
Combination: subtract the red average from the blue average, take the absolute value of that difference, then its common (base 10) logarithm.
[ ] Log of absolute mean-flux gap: -0.7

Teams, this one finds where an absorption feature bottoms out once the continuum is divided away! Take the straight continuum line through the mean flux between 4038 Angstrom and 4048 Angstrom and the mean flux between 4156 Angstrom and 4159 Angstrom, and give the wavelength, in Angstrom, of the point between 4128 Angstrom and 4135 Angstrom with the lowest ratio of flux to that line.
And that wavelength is 4133.0 Angstrom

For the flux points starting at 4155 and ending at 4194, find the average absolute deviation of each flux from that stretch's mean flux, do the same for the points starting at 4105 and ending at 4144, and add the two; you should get 0.46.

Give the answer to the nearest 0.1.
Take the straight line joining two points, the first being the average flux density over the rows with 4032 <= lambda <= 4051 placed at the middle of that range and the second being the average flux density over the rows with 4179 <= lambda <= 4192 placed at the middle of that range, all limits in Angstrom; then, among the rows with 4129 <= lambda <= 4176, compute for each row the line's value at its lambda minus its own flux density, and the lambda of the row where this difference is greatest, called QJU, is 4133.0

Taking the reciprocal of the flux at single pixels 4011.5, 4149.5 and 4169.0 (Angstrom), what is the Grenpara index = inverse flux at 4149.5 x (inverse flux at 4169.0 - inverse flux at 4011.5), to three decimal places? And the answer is -0.010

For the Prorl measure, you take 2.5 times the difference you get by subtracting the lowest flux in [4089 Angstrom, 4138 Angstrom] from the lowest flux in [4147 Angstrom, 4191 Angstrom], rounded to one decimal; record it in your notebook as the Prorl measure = 1.6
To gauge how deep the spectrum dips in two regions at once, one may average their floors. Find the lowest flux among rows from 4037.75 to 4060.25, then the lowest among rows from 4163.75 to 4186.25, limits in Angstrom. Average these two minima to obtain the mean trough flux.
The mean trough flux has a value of 3.41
